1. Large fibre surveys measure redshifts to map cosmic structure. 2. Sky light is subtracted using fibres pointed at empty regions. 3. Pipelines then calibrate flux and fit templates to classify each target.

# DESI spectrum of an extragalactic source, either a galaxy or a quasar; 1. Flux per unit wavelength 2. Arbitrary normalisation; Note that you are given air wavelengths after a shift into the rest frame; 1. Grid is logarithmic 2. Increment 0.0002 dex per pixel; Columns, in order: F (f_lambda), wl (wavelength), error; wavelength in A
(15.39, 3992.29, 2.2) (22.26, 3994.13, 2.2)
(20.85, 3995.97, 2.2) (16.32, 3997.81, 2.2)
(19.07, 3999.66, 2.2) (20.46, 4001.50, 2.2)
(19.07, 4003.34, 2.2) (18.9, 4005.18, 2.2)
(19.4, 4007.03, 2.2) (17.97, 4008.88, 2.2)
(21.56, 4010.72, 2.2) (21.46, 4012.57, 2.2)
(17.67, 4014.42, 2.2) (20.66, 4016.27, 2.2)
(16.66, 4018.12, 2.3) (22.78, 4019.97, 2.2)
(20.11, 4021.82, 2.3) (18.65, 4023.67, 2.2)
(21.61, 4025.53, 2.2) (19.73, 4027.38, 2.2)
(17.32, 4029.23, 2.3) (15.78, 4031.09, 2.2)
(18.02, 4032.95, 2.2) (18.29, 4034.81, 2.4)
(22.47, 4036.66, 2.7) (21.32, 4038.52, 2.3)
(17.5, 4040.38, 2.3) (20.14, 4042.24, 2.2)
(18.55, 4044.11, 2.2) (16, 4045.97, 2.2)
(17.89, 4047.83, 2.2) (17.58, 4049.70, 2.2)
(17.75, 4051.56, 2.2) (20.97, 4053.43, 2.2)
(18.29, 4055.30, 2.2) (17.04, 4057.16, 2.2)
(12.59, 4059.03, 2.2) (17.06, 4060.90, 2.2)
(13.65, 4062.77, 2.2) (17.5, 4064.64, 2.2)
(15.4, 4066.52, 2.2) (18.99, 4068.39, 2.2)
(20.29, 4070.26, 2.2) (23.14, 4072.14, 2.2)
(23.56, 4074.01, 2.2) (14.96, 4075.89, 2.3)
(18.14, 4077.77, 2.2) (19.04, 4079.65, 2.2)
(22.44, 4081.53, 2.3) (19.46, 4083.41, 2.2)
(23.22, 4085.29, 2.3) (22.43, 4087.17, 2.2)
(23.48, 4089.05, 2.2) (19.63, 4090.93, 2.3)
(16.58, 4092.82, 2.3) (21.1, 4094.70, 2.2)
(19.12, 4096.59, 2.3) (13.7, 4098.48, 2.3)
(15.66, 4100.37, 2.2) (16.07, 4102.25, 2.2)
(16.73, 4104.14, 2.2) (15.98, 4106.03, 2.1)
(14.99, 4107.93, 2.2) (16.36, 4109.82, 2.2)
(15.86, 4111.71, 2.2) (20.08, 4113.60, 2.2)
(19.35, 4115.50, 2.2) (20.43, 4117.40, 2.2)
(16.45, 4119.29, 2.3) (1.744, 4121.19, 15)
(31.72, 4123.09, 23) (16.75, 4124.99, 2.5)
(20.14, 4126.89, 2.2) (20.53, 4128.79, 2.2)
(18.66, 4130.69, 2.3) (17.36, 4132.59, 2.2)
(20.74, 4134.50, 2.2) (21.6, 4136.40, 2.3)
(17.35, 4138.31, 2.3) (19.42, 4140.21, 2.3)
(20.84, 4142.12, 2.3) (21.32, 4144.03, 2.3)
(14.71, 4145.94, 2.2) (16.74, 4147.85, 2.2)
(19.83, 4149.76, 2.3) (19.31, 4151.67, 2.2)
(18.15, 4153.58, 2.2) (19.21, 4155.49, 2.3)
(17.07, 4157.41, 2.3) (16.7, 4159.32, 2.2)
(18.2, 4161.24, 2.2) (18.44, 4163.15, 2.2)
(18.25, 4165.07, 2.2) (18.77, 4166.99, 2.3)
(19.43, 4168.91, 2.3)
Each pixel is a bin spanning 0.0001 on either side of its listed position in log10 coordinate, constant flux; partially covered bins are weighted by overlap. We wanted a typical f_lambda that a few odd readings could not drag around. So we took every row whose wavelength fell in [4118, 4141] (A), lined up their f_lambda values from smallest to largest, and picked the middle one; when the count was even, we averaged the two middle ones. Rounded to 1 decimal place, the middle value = 19.0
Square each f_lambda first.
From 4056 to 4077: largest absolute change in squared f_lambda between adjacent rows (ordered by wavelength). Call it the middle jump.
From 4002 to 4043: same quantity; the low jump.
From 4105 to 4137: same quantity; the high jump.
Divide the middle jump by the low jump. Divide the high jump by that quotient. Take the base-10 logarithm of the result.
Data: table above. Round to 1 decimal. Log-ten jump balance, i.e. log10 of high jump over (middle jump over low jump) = 2.9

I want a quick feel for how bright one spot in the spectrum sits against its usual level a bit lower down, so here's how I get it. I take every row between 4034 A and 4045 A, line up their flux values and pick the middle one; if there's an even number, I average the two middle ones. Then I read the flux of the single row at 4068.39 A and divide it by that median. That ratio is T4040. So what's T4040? 0.98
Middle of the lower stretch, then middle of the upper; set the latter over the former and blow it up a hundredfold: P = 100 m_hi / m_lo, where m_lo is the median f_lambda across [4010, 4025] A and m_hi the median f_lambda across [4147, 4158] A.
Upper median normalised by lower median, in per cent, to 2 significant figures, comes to 92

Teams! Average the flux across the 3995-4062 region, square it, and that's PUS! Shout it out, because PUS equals 354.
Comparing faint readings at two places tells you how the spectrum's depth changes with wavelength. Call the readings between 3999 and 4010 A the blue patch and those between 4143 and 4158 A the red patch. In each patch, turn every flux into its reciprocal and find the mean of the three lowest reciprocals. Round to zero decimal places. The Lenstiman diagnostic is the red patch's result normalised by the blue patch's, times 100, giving 98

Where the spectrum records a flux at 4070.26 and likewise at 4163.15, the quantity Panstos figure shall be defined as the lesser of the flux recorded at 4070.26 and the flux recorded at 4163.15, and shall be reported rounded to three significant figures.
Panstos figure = 18.4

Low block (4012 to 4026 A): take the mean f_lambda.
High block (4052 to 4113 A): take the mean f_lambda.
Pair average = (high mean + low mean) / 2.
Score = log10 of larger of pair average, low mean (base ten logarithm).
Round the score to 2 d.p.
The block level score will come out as 1.30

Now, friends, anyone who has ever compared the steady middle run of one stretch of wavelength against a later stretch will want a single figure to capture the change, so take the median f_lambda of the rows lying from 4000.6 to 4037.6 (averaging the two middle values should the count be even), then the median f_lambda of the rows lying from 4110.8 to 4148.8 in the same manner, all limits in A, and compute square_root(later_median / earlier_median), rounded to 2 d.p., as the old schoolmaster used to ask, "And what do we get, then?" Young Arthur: 1.00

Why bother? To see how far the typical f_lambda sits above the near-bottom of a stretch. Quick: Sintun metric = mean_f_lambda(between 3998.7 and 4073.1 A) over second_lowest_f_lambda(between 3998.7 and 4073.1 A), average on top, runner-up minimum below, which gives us 1.37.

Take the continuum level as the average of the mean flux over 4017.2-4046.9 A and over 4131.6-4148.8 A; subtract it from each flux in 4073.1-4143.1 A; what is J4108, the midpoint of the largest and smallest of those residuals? -2.2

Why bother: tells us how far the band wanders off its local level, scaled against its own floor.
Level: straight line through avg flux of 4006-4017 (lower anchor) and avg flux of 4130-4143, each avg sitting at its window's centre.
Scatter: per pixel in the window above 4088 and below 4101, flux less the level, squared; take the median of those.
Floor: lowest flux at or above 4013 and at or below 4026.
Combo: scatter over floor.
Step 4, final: 0.5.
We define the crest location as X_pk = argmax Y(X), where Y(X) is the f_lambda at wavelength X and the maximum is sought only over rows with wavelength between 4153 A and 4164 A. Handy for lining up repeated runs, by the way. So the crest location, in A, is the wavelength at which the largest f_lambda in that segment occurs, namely 4155.49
